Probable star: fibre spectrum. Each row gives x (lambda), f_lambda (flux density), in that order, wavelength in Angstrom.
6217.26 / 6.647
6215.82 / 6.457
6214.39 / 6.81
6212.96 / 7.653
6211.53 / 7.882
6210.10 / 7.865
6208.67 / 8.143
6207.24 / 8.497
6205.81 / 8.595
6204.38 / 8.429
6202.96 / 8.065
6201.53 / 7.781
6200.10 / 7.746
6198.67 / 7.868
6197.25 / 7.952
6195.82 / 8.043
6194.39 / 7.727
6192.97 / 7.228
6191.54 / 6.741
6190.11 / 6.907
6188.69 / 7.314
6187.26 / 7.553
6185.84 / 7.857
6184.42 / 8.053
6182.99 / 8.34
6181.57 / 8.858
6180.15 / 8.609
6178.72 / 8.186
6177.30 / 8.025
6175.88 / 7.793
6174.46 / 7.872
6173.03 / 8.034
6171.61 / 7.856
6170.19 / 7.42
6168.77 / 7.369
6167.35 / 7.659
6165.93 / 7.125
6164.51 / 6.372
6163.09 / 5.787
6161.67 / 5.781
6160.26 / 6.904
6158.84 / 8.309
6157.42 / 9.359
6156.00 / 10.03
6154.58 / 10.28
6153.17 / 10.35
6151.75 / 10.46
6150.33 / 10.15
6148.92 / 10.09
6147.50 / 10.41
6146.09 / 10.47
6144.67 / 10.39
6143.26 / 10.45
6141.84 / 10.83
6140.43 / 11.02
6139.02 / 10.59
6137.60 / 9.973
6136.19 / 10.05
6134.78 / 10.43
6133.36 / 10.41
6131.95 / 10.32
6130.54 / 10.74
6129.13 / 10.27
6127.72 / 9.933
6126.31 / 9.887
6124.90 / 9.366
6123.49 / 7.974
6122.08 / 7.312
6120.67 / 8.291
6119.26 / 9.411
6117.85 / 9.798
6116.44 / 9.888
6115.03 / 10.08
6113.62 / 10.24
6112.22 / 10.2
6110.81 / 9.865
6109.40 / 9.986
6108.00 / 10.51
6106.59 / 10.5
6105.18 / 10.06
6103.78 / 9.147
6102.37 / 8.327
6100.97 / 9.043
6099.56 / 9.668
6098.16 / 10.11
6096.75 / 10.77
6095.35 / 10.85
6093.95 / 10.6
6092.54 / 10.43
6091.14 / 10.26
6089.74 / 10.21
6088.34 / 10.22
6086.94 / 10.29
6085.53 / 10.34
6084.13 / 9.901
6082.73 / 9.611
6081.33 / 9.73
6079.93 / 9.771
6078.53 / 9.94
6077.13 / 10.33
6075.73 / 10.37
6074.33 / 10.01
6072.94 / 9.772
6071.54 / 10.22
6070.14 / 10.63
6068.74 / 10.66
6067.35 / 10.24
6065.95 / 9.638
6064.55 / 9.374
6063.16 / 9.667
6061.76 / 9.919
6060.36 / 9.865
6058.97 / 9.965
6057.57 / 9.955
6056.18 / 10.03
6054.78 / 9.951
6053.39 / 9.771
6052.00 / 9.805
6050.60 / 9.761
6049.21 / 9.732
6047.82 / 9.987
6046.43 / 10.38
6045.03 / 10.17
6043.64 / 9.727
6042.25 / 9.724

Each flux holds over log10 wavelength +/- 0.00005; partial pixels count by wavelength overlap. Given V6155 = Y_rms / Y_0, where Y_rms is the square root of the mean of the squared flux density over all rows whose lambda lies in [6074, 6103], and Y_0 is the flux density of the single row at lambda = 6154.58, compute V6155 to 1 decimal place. 1.0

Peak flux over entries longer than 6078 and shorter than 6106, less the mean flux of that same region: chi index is 0.9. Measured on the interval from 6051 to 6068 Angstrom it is 0.4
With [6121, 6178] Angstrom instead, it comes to 1.9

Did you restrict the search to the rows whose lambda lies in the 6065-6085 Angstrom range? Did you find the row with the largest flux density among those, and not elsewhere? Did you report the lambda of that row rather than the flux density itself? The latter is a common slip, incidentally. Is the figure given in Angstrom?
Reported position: 6068.74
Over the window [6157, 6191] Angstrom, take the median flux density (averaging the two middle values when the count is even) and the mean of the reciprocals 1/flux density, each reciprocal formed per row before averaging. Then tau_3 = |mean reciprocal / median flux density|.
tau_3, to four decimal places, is 0.0170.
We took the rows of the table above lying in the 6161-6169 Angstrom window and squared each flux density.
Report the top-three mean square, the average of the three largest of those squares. 55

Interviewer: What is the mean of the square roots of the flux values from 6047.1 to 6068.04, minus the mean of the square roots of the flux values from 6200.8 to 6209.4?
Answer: 0.27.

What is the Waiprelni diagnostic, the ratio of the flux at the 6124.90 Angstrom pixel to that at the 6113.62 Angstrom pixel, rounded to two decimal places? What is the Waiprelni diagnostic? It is 0.91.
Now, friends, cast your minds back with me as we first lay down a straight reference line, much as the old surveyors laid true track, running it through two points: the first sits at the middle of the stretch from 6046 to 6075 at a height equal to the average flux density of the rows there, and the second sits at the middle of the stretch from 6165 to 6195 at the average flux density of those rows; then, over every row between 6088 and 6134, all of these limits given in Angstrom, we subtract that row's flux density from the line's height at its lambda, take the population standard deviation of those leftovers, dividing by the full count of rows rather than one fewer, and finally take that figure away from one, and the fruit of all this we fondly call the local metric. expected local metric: 0.20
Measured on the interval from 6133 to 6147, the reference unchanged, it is 0.67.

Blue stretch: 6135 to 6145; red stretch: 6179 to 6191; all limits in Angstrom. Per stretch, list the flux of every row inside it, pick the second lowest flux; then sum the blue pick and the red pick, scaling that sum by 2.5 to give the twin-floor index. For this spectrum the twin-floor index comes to 43.4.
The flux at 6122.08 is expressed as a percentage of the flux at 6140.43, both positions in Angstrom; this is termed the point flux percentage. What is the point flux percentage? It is 66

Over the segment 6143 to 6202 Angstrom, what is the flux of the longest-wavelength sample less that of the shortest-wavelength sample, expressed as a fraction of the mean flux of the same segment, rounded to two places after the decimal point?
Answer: -0.32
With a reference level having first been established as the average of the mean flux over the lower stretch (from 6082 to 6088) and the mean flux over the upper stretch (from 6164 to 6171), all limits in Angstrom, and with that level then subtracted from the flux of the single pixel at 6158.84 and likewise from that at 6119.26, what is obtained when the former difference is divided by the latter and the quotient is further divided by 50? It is -0.008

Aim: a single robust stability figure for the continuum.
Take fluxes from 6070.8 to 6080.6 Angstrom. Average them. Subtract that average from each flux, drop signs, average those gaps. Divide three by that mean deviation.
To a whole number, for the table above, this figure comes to 14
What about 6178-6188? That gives 9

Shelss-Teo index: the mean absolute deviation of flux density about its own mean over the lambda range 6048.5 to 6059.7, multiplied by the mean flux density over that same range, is 1.0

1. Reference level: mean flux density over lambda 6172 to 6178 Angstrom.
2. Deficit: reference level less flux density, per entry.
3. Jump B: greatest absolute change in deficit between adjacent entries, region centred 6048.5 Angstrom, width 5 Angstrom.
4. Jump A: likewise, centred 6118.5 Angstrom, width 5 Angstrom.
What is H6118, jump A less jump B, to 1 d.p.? 0.7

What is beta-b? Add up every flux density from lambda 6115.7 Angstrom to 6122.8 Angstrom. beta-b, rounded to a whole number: 45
